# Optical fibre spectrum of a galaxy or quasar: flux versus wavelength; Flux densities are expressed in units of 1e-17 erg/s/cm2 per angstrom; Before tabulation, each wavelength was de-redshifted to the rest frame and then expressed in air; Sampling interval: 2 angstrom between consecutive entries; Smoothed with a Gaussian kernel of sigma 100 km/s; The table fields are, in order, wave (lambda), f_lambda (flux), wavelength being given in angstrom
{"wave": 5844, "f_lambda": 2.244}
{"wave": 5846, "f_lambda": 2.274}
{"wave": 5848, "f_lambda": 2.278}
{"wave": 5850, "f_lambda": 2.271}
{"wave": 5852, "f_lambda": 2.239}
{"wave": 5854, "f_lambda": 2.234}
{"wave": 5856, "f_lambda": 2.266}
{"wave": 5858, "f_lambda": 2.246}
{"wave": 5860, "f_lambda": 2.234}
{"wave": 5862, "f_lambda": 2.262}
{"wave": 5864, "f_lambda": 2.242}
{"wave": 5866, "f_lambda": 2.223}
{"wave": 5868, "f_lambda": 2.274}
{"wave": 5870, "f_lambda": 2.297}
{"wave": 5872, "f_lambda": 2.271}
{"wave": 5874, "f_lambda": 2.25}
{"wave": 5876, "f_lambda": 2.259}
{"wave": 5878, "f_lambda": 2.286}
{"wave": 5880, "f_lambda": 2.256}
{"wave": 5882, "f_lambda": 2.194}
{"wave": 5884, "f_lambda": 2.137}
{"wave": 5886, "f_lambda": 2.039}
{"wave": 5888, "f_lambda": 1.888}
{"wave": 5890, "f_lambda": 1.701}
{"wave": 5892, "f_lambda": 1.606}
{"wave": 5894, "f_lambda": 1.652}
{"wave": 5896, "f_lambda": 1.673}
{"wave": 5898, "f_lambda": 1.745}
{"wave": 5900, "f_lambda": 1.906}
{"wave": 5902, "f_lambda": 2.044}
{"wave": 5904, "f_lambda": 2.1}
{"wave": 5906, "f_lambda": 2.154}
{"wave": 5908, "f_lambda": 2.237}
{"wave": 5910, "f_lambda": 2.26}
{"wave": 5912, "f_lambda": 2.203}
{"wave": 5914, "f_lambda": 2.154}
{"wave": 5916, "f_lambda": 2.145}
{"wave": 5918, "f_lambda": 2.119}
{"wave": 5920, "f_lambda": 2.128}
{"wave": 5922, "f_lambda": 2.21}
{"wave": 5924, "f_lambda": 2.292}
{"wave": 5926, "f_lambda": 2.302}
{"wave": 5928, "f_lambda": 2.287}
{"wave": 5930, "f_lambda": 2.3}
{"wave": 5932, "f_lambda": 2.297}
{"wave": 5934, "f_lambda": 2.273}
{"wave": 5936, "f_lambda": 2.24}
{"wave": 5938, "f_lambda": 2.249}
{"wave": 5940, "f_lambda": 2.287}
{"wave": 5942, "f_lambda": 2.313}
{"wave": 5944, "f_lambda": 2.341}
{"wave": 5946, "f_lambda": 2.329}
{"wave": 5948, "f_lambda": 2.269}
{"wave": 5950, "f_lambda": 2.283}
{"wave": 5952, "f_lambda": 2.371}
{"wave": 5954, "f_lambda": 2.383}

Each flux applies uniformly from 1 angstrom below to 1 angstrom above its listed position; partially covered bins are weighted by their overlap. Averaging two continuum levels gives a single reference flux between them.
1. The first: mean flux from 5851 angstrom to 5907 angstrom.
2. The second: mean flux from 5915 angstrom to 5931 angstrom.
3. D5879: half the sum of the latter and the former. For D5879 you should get 2.16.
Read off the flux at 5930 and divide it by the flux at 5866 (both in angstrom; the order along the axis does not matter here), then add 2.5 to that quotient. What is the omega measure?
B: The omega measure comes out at 3.53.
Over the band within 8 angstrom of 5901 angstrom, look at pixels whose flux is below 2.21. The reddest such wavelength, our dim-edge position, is 5906 angstrom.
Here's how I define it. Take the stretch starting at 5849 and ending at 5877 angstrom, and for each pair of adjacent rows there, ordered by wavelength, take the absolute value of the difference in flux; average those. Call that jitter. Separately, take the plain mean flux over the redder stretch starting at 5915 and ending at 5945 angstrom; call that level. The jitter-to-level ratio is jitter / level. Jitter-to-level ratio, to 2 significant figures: 0.010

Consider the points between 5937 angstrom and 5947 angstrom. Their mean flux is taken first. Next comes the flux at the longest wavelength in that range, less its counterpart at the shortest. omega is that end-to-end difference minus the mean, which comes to -2.22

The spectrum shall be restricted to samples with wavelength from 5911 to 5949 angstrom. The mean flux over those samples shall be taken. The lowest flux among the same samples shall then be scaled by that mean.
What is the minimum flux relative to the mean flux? 0.94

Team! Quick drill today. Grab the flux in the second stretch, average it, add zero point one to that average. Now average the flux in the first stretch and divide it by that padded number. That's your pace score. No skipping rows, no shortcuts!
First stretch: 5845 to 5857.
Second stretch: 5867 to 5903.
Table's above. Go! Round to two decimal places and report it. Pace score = 1.06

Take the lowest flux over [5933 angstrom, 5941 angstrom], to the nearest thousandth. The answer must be 2.240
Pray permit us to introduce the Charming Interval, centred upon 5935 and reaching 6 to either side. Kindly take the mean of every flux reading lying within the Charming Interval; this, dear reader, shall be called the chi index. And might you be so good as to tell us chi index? 2.27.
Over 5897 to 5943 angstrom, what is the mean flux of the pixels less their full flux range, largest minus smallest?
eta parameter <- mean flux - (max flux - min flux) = 1.6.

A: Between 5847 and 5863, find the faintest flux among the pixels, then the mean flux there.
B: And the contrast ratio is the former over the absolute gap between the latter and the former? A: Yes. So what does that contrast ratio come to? 113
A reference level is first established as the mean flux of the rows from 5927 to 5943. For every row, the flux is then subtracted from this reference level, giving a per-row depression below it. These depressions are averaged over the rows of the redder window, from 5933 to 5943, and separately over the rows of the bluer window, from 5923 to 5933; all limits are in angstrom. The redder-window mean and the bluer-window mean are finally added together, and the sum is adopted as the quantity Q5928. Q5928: -0.01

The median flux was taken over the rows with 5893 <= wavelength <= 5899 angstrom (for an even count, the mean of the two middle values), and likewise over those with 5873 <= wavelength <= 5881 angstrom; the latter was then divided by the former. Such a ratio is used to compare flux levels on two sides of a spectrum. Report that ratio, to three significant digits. 1.35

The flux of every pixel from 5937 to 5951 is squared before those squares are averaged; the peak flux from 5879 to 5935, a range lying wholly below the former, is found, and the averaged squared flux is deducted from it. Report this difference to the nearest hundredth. -2.97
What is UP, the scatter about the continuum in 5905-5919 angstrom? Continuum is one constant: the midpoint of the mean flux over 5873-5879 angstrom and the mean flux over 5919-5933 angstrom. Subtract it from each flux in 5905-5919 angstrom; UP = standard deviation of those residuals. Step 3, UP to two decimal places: 0.05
